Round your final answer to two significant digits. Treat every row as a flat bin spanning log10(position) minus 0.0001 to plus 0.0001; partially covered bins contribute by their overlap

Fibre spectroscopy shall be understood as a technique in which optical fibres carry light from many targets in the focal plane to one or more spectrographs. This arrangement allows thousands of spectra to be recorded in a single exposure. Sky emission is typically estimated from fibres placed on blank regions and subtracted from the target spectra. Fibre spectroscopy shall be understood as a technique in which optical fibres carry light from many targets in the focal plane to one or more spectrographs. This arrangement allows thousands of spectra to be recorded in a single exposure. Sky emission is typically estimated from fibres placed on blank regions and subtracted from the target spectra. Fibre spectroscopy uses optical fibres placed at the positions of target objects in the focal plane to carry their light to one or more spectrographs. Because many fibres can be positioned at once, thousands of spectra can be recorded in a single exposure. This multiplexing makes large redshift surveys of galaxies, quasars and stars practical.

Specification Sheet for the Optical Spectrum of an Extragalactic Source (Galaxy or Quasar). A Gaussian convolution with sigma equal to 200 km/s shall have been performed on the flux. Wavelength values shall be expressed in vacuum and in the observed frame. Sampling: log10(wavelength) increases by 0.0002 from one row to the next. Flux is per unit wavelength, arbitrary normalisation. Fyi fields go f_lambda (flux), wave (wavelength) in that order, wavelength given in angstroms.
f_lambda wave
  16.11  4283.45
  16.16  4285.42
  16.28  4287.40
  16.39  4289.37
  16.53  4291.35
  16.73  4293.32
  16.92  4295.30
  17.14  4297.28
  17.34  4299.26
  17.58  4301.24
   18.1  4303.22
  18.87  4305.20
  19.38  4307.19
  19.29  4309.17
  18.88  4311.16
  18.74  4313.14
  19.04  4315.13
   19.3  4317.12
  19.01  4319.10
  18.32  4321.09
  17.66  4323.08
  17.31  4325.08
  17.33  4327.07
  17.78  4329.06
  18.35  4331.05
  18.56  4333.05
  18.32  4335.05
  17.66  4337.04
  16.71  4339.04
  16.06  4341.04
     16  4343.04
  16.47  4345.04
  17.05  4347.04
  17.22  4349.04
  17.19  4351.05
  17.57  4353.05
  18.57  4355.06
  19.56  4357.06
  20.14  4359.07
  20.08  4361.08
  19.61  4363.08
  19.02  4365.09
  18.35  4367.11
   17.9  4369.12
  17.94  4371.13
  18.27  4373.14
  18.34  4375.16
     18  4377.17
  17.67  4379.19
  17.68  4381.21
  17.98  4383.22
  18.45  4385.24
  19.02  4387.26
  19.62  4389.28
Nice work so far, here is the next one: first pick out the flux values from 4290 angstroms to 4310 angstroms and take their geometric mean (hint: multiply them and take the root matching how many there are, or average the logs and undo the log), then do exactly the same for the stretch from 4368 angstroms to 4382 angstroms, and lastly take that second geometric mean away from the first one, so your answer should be -0.21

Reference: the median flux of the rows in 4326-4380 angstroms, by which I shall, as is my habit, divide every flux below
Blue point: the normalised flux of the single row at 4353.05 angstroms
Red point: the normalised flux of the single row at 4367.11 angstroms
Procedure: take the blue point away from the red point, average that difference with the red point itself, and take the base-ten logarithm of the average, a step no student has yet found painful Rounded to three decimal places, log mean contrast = -0.273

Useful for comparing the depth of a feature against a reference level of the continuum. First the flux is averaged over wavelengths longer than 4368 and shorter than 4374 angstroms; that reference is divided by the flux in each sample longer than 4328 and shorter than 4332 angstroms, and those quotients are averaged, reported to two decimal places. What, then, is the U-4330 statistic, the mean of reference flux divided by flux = 1.00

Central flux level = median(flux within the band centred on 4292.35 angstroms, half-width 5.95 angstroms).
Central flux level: 16.6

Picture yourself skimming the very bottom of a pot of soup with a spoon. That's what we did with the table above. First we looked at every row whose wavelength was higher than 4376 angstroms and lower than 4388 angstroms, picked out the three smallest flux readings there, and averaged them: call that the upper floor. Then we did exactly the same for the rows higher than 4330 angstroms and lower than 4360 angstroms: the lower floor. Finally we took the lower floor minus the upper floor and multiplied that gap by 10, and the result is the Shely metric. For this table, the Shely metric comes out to -16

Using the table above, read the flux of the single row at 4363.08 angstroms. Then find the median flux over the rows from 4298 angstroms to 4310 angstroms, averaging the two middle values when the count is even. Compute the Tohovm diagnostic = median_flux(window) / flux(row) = 0.94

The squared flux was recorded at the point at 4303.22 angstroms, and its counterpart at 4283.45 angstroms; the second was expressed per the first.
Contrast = 0.79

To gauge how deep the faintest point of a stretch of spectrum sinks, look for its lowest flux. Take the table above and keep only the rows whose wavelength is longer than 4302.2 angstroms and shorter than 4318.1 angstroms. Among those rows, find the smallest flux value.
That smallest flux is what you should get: 18.1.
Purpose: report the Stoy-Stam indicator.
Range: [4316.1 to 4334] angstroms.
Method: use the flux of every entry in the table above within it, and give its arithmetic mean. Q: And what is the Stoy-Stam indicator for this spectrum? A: 18.18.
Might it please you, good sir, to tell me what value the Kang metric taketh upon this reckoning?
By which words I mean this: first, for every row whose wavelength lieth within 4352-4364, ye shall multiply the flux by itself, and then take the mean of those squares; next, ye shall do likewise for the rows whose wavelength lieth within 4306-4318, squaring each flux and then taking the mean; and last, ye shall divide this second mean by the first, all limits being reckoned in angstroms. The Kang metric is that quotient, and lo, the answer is 0.98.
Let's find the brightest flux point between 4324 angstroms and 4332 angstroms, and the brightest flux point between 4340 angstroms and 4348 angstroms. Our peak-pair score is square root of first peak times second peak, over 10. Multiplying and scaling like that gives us 1.77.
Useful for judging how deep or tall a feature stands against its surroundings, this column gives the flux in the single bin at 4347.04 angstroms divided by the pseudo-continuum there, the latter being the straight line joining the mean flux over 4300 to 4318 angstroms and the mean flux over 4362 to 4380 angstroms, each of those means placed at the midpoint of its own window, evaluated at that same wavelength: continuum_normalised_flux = 0.92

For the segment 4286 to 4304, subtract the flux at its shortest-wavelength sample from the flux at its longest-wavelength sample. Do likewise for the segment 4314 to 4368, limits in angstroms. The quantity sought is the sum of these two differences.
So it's 1.1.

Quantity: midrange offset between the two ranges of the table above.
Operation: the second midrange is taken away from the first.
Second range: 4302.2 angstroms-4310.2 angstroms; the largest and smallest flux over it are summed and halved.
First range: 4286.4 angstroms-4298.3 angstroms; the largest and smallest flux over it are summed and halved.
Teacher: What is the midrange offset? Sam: -2.03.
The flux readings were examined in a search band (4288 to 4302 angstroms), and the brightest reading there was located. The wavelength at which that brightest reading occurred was 4301.24 angstroms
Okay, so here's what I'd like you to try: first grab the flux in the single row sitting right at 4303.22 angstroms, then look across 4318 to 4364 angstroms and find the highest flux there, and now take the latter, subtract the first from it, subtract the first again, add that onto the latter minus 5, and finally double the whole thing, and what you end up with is -1.8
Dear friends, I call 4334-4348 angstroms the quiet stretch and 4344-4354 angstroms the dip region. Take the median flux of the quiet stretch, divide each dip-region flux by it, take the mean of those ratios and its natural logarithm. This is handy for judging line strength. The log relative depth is 0.023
